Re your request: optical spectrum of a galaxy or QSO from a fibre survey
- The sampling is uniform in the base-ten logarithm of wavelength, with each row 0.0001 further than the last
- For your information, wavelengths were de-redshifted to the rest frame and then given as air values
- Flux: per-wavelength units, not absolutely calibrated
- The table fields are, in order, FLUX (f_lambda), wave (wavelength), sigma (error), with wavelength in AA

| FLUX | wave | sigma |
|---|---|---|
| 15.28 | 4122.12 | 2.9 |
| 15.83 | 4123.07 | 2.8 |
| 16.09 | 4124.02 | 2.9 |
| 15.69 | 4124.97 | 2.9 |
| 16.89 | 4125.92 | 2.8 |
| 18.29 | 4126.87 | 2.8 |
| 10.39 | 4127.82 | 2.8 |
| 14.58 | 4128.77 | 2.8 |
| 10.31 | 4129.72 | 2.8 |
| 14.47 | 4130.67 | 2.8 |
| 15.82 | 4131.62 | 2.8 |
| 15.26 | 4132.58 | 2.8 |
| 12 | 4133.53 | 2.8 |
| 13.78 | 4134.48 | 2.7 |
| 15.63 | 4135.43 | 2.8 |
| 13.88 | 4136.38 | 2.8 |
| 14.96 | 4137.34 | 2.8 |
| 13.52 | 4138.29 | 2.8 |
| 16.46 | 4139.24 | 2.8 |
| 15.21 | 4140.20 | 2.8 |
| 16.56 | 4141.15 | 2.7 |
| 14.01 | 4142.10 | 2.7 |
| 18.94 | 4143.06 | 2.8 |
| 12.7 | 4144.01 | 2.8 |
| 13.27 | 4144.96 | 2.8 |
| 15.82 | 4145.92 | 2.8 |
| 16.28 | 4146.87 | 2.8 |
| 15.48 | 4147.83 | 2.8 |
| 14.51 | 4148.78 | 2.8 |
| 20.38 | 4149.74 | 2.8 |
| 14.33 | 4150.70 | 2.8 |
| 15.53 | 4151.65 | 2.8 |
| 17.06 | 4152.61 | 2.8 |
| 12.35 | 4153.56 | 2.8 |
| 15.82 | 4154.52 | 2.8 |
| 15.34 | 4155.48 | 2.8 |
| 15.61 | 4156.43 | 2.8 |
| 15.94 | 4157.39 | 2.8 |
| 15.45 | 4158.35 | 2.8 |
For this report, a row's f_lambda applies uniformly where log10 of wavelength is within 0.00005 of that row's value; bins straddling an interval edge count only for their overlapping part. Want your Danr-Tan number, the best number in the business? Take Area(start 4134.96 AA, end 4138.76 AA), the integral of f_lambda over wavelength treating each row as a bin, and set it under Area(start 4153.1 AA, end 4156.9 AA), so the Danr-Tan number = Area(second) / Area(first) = 1.02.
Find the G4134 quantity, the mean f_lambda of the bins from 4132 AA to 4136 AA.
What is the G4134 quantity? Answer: 14.2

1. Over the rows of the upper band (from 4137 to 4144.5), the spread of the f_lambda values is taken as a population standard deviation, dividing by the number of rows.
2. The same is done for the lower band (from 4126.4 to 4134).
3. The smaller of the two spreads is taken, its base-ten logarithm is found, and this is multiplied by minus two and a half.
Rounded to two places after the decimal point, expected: -0.68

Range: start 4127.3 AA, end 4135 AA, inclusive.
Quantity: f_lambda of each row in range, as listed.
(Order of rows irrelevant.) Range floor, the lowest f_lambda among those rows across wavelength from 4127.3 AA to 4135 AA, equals 10.31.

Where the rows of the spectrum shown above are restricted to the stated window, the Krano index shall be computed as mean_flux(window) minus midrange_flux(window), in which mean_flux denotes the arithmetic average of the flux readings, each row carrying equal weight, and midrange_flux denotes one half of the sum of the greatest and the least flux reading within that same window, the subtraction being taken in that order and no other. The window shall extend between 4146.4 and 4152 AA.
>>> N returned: -1.3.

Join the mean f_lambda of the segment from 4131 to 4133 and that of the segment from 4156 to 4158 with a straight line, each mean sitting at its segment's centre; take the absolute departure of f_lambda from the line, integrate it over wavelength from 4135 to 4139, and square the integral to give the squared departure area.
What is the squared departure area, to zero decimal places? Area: 18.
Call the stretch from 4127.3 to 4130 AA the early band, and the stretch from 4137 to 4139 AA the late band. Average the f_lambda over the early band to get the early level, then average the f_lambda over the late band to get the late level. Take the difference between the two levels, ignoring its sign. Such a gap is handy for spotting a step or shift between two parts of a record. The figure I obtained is 2.5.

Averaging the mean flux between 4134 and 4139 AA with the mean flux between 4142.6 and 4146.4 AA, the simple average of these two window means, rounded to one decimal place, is 14.8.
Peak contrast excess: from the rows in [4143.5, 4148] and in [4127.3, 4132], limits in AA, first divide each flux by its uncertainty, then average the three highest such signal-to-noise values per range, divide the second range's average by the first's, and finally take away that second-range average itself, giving -4.4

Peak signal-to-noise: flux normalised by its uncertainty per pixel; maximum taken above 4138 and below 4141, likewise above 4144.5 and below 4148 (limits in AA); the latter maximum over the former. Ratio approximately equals 0.99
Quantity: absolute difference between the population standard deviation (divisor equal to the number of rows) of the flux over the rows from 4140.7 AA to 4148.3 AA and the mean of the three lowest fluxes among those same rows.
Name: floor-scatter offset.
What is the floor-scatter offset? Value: 11.4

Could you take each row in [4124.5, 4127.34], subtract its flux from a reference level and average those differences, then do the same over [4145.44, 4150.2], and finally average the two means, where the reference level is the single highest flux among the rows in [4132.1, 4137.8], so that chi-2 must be -1.1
